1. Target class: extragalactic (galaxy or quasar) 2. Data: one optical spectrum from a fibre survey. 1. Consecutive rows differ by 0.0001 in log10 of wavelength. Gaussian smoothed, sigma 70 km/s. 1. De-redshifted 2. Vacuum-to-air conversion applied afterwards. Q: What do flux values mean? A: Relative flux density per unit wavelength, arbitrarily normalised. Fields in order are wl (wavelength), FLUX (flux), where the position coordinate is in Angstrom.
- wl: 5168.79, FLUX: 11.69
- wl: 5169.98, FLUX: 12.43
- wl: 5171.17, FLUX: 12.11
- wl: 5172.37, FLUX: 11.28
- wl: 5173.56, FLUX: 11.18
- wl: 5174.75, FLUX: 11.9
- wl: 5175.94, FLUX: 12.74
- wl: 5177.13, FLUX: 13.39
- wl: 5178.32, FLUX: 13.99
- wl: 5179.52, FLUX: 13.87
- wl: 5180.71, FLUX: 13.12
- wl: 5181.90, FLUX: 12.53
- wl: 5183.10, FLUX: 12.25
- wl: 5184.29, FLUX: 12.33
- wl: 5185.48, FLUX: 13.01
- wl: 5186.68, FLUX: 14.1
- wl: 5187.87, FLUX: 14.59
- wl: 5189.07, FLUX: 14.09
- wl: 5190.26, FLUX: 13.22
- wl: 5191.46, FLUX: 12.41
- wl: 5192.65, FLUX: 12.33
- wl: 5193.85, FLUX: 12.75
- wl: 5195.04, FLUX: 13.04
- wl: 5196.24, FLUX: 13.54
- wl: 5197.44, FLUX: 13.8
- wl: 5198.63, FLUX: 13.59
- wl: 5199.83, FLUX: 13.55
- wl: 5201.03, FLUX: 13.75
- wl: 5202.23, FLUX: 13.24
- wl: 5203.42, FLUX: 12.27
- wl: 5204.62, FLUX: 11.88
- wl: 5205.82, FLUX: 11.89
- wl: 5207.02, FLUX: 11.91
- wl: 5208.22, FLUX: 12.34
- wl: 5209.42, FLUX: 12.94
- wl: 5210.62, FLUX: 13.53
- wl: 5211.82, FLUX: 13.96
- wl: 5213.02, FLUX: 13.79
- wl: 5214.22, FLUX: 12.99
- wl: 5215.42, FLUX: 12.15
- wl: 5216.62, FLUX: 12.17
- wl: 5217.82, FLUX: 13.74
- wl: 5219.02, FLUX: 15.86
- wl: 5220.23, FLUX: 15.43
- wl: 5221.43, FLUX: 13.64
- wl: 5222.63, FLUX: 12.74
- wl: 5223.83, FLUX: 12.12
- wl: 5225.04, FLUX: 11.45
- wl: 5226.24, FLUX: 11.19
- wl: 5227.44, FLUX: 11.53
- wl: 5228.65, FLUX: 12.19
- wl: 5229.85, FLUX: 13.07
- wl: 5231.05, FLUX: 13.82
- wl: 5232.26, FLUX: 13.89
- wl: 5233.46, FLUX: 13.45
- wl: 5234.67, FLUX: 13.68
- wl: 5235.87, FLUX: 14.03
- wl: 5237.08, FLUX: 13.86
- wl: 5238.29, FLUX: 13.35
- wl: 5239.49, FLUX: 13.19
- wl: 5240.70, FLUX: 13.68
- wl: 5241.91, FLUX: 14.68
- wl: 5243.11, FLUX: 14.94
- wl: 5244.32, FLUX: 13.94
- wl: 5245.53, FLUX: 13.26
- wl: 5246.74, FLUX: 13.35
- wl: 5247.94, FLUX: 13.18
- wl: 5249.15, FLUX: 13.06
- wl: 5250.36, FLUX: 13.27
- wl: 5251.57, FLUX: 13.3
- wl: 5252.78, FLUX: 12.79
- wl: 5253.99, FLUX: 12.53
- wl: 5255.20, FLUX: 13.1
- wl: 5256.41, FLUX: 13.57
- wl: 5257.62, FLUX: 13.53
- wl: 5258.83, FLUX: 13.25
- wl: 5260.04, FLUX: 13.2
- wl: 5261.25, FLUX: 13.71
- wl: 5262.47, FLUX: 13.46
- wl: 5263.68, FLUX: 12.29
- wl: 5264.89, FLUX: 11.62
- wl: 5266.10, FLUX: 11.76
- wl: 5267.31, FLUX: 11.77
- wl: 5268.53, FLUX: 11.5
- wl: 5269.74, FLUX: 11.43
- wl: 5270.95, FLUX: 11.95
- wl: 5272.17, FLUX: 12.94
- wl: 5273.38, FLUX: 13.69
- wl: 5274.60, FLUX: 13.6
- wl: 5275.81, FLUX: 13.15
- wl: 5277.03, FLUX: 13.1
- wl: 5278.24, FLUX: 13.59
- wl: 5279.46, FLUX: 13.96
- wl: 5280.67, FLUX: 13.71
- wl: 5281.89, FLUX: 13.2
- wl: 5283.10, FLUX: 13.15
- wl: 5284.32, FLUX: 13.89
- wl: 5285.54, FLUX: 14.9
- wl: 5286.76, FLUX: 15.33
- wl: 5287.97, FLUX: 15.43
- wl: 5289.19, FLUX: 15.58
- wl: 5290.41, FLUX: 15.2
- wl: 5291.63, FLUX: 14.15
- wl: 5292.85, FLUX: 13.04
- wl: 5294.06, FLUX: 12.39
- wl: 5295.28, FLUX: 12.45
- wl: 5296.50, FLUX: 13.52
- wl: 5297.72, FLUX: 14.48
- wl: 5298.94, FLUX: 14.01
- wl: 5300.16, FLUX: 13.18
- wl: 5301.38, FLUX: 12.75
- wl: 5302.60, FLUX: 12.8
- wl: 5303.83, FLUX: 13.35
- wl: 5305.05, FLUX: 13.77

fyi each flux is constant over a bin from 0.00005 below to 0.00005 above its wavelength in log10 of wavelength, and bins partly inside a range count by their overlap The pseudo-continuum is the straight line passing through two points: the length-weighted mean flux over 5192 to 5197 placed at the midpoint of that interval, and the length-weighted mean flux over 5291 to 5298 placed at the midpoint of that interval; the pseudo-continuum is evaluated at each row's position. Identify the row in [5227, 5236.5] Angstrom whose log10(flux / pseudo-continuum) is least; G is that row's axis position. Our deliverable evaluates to 5227.44 Angstrom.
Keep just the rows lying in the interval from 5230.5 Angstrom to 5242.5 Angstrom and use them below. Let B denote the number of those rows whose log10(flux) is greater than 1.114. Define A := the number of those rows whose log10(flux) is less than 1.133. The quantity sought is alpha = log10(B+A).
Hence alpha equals 1.11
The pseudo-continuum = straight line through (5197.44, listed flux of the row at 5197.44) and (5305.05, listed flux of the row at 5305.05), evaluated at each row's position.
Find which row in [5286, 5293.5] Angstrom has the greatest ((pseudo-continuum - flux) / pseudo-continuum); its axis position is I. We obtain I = 5292.85 Angstrom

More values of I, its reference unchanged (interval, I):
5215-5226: 5225.04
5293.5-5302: 5294.06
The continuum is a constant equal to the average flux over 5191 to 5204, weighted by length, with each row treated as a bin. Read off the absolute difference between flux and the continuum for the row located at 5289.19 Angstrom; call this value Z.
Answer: 2.45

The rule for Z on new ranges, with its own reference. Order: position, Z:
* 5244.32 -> 0.81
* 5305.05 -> 0.64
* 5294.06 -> 0.74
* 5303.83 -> 0.22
